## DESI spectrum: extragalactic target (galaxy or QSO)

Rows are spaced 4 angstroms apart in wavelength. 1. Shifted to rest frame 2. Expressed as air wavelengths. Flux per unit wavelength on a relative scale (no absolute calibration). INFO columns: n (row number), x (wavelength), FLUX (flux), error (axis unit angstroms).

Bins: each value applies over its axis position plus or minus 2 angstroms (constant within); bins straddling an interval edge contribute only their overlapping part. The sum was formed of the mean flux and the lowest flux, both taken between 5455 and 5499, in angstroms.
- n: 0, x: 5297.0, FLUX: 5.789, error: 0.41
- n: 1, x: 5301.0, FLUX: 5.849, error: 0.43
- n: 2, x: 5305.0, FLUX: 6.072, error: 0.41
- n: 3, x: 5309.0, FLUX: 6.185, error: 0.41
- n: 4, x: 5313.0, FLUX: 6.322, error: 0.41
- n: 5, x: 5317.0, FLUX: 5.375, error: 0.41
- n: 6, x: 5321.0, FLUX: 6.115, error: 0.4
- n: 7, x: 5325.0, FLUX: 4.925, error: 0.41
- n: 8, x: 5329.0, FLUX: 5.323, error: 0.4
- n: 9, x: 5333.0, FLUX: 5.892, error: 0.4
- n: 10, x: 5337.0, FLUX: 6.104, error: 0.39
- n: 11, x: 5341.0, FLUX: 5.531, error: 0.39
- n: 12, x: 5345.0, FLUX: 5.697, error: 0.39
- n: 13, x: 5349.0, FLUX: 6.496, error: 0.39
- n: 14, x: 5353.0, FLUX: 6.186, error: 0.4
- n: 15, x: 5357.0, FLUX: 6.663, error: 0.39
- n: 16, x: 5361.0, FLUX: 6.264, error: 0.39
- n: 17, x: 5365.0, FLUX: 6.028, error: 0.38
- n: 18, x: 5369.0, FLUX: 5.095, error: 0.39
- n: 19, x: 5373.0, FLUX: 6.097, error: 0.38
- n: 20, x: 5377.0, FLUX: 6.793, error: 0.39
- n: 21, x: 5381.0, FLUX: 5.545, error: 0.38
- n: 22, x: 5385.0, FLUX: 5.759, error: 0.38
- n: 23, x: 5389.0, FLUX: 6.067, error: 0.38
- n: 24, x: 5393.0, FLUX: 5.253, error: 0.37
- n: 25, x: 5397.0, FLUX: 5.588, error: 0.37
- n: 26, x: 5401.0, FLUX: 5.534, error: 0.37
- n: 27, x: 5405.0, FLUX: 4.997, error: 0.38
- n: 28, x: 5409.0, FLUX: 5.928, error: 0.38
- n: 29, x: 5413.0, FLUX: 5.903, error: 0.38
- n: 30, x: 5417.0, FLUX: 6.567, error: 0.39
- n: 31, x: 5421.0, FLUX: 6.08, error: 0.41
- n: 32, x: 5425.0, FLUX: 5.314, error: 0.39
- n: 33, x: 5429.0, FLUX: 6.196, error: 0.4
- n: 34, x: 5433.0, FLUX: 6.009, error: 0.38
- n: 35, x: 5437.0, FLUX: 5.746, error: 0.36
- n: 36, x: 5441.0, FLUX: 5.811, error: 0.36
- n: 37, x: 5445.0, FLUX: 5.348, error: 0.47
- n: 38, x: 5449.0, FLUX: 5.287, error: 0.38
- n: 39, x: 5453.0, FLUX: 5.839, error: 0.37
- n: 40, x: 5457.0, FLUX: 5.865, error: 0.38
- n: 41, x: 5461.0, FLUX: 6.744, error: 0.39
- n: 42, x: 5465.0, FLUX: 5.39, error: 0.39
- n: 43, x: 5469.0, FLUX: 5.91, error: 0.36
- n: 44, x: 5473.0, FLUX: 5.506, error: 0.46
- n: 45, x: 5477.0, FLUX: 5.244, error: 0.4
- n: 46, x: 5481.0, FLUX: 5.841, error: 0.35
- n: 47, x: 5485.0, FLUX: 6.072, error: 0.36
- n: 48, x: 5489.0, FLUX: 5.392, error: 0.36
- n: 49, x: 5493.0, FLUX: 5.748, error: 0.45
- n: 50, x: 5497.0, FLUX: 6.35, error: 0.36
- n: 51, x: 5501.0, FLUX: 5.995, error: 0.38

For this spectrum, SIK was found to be 11.07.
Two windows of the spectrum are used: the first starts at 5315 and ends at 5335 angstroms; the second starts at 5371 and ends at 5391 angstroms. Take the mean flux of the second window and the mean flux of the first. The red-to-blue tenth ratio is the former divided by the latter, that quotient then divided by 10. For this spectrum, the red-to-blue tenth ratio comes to 0.110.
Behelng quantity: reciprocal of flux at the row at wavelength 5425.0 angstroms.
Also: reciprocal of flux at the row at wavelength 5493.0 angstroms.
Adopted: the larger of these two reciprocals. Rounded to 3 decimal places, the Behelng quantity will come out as 0.188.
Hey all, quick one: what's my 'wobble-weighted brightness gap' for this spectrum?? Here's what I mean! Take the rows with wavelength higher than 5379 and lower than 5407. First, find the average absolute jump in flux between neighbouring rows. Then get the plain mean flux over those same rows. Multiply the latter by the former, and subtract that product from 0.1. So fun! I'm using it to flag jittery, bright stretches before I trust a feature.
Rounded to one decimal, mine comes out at -2.0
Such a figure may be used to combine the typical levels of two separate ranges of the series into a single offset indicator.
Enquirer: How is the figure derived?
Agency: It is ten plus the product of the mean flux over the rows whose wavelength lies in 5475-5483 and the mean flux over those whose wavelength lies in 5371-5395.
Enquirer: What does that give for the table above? 42.8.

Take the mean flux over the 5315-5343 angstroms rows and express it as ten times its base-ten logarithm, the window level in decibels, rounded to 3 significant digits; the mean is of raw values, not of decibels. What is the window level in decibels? 7.49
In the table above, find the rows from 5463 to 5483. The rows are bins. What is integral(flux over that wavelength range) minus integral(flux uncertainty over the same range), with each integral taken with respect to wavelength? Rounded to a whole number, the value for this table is 104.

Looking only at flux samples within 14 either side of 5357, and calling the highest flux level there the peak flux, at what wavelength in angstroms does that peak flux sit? 5357.0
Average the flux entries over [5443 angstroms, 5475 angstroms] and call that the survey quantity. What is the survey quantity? 5.74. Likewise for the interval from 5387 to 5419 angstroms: 5.73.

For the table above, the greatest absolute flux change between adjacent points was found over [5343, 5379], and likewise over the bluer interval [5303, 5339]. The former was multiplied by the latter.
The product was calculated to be 1.19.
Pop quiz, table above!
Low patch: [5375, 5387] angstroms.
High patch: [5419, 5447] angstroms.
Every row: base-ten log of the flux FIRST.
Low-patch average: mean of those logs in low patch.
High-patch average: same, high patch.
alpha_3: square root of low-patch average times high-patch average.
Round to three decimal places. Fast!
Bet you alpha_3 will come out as 0.770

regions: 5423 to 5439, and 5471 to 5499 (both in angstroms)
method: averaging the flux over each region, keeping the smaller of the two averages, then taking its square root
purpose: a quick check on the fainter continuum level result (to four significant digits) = 2.395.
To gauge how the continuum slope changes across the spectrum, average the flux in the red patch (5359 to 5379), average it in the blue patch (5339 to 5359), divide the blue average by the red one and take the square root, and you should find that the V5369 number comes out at 1.00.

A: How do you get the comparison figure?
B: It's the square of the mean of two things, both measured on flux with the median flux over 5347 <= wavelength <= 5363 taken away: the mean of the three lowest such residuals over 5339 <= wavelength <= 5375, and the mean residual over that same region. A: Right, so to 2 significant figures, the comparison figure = 0.43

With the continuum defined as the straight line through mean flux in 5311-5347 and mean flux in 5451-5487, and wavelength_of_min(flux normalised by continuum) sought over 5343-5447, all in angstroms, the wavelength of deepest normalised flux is 5405.0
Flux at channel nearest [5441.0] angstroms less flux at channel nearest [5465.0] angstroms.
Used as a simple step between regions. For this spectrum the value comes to 0.4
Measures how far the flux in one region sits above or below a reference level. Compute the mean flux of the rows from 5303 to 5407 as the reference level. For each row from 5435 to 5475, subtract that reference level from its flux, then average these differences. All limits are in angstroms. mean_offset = -0.10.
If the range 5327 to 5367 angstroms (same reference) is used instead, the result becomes 0.18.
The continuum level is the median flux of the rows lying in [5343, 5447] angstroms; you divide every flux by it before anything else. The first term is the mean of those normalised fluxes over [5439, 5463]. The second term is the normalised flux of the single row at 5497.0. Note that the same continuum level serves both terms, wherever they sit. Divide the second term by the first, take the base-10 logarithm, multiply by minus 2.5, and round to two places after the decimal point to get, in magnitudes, -0.10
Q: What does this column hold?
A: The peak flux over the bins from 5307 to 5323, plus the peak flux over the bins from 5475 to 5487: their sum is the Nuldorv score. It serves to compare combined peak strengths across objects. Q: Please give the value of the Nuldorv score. 12.4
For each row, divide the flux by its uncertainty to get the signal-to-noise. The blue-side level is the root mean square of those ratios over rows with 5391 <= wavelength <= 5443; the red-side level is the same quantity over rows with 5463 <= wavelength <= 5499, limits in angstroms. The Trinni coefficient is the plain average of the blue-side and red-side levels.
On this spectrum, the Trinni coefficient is 15.1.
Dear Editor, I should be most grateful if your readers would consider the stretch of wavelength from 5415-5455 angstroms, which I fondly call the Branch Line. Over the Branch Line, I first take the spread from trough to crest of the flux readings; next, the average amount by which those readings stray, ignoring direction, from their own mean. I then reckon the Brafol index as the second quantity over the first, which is 0.249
